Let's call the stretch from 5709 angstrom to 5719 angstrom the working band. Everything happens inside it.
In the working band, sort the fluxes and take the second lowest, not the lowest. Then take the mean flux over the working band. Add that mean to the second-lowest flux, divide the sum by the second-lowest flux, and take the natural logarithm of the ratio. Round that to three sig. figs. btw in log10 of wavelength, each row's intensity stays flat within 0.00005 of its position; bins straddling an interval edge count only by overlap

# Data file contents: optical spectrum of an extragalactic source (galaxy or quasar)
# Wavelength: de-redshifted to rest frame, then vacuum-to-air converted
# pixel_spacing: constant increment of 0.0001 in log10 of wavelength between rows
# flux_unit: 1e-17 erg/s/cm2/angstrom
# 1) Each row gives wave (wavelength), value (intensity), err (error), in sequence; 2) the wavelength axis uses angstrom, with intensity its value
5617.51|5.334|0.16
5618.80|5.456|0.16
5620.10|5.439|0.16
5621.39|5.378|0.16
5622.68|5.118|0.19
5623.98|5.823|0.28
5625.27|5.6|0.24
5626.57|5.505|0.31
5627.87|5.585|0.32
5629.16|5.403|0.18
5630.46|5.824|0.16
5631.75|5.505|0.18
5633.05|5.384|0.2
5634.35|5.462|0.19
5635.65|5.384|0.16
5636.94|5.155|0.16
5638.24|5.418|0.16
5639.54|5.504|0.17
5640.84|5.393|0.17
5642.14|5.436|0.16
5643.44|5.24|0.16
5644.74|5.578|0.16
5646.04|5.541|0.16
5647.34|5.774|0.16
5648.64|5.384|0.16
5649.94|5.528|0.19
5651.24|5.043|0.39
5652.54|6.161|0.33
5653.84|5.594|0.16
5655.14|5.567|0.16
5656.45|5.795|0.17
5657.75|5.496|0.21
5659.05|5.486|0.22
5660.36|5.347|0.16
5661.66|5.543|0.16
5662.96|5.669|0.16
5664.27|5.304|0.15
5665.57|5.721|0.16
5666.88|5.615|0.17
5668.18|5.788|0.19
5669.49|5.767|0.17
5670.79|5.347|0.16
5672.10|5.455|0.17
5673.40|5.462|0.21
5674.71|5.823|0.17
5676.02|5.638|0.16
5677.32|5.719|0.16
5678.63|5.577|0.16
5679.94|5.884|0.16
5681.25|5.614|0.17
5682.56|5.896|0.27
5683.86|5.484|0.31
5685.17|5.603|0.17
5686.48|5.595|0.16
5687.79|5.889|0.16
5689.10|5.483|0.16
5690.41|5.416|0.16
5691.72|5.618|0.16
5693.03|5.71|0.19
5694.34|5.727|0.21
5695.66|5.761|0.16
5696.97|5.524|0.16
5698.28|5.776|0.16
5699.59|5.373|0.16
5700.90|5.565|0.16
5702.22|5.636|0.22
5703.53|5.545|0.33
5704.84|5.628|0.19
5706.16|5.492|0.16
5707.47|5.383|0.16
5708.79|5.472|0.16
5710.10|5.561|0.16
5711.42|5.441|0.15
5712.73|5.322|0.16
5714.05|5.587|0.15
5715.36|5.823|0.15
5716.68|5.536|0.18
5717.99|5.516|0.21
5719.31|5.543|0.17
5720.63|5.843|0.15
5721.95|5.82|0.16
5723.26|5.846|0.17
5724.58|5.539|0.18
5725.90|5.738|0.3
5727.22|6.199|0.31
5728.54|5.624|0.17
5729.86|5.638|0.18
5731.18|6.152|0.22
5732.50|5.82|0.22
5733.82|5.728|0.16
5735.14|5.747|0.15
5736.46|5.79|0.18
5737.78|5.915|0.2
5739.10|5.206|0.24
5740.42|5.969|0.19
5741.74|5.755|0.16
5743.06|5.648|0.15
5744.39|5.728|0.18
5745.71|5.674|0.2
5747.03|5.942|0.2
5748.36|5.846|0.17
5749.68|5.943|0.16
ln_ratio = 0.702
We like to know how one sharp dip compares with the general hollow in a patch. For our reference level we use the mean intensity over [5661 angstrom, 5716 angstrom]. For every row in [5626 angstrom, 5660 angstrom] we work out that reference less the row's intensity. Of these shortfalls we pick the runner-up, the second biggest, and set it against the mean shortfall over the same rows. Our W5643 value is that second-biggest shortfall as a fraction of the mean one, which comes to 5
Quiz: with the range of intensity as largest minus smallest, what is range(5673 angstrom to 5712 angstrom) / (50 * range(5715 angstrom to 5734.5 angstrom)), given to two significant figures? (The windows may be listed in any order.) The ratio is 0.015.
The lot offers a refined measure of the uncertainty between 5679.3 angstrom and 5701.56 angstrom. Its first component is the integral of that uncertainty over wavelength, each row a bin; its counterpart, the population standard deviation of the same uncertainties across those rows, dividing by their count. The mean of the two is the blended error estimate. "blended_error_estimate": 2.04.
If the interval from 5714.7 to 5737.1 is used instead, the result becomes 2.17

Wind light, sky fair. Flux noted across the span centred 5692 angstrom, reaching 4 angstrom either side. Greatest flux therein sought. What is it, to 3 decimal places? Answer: 5.761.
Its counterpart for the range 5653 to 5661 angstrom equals 5.795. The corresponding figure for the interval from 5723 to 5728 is 6.199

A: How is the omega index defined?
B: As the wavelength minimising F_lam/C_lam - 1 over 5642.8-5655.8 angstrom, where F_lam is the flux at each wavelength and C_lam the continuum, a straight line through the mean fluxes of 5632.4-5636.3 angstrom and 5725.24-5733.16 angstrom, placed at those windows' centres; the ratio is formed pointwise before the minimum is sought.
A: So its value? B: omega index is 5651.24 angstrom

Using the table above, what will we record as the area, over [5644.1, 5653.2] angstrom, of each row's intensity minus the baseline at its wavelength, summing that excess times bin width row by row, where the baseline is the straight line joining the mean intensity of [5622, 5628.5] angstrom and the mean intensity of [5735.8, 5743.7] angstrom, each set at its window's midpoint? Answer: 0.1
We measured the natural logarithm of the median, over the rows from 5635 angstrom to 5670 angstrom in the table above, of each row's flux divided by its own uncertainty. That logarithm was 3.52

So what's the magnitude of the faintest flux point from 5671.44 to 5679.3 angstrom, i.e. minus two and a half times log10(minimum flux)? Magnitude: -1.84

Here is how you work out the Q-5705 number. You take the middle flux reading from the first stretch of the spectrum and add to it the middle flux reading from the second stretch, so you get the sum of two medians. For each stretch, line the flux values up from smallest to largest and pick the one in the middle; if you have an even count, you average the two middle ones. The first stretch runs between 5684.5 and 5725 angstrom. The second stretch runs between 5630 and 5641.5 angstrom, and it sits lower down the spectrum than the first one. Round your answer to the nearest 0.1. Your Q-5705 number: 11.0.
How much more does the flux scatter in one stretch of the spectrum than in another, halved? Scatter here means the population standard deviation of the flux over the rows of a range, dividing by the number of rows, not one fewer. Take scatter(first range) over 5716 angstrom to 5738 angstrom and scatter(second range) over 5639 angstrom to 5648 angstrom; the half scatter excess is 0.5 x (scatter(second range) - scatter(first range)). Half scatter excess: -0.020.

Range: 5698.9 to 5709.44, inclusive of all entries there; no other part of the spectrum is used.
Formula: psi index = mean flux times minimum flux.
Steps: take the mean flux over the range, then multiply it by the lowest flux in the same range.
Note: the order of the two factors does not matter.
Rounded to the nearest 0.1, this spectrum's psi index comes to 29.6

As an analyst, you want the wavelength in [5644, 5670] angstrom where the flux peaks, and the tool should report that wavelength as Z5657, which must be 5652.54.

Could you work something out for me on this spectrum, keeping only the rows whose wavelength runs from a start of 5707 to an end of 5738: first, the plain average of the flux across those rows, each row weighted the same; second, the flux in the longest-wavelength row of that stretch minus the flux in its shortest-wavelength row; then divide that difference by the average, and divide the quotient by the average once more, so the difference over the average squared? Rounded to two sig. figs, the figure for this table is 0.016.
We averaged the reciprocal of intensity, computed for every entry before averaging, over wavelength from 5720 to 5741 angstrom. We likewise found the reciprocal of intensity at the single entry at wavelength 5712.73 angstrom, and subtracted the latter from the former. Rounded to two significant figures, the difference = -0.015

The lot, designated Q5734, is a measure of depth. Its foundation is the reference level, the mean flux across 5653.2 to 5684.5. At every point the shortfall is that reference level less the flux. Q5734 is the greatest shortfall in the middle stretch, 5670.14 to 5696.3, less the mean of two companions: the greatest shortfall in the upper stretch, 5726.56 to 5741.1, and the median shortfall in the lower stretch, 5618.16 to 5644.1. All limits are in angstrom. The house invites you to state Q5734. -0.025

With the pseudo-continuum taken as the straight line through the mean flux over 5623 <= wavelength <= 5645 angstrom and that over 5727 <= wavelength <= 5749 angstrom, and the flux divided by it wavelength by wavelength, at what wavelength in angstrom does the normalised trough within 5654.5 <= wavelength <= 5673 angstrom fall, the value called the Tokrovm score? 5664.27 angstrom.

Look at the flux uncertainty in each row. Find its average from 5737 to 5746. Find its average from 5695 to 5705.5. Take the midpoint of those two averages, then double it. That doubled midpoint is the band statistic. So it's 0.381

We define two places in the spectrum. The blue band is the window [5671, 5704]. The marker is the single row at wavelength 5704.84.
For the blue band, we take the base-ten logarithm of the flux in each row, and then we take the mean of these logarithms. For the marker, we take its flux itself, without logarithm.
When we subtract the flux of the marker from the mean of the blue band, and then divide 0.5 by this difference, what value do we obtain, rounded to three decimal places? -0.103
